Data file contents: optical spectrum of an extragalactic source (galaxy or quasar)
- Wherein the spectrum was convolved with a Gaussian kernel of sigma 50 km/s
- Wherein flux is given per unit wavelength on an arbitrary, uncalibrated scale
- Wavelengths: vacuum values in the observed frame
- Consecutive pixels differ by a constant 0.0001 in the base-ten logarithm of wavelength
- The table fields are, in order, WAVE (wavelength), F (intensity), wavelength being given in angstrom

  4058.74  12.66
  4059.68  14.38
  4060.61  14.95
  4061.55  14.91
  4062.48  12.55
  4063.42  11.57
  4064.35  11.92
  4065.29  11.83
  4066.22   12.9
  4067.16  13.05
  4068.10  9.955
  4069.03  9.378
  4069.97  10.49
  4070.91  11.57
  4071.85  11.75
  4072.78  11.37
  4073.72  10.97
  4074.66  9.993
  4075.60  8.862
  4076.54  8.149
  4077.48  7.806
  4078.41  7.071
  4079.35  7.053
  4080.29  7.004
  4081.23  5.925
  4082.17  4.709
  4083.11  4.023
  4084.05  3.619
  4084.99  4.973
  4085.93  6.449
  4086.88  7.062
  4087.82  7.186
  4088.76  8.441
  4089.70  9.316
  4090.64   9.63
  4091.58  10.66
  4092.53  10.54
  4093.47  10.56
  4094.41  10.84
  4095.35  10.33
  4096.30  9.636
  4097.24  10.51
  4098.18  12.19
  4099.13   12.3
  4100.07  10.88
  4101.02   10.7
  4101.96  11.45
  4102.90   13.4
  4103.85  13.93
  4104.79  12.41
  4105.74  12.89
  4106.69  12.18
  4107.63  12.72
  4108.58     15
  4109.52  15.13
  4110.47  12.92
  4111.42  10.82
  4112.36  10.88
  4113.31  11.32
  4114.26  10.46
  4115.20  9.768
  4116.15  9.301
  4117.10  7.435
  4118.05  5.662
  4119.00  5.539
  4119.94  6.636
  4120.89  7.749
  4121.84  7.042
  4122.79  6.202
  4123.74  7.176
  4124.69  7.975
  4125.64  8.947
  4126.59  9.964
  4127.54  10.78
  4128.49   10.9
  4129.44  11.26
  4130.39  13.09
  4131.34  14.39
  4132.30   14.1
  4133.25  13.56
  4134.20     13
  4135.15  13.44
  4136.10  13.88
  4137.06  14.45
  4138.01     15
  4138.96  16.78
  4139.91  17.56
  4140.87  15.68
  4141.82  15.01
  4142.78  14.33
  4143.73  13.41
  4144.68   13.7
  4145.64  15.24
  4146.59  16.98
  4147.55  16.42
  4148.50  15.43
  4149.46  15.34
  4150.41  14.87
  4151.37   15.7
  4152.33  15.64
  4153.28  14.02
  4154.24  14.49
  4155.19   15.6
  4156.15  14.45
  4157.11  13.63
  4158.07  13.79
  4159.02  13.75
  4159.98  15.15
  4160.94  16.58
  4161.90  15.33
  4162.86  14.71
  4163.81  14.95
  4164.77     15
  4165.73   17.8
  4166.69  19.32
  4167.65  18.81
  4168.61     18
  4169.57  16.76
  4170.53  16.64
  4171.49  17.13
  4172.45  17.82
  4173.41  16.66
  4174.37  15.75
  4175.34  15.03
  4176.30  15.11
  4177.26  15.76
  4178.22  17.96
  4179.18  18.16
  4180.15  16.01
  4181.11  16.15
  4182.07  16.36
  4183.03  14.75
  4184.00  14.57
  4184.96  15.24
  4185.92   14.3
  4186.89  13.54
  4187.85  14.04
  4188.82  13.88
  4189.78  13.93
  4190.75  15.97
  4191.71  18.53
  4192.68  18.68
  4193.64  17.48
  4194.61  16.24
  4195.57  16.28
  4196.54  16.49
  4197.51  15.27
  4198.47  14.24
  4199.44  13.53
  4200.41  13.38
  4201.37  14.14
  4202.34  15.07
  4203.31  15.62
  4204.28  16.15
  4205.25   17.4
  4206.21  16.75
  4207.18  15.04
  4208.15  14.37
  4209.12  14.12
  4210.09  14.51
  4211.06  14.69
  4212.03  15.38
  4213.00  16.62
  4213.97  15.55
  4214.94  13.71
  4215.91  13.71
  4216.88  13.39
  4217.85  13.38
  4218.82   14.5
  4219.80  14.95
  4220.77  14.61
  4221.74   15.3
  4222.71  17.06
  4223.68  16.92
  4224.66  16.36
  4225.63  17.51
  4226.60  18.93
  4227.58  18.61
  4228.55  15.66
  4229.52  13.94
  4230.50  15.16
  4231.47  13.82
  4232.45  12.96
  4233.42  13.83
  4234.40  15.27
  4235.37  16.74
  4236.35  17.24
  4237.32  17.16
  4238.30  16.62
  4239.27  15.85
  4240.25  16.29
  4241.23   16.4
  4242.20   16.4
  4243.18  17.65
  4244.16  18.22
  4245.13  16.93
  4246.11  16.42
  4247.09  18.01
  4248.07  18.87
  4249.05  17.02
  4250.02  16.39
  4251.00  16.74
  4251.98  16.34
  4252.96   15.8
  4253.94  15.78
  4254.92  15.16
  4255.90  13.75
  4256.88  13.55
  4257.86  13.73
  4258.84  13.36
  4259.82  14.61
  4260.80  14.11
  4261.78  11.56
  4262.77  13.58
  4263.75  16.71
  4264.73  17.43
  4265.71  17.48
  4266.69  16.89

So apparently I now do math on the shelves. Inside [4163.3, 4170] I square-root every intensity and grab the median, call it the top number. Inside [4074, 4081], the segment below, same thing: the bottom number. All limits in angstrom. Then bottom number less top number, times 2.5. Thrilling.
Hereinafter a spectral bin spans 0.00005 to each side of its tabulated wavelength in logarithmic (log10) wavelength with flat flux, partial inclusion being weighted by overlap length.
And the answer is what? -3.6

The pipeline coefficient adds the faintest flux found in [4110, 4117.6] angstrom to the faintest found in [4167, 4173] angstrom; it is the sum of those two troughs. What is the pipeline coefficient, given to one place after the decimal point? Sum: 24.1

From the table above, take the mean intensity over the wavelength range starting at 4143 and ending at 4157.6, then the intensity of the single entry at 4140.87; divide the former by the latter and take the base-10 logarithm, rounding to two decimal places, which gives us -0.02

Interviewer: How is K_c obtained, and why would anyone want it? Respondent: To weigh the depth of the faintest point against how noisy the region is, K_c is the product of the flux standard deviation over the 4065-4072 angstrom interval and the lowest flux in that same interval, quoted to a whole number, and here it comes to 12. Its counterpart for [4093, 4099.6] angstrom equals 9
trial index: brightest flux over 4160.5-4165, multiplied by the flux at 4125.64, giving 148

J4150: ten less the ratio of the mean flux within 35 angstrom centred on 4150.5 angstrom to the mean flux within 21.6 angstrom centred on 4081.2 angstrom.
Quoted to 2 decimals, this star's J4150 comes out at 8.09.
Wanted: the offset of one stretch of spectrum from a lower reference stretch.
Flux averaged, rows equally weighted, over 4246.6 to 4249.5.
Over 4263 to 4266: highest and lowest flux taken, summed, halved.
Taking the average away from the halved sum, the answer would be -1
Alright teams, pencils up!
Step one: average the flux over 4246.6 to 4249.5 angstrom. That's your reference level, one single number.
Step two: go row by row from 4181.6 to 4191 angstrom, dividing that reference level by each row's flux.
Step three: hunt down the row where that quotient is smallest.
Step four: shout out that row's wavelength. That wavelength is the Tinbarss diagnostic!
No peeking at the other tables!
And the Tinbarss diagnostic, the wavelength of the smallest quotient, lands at 4182.07 angstrom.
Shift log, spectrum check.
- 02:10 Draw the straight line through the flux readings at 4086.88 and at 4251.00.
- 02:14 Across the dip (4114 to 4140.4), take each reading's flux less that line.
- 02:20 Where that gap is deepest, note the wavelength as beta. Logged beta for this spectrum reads 4119.00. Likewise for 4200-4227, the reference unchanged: 4217.85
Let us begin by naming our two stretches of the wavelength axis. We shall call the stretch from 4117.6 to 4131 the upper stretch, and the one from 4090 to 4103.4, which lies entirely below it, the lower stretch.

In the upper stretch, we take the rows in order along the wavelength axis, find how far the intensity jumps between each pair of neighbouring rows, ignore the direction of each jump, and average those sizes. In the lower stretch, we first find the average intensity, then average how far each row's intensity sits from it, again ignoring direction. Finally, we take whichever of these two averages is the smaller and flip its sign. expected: -0.778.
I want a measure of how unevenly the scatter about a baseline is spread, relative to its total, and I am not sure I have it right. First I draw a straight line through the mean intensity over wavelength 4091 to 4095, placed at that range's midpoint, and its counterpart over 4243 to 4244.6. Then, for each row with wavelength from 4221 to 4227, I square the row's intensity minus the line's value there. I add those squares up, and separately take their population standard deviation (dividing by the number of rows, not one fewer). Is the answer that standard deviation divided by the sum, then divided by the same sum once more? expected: 0.032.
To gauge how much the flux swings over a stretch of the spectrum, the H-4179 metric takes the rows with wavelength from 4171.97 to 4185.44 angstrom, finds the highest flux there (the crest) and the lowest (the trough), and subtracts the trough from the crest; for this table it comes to 3.59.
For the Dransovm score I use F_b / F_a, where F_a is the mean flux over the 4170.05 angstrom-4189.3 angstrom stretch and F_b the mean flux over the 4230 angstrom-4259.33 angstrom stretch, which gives 1.01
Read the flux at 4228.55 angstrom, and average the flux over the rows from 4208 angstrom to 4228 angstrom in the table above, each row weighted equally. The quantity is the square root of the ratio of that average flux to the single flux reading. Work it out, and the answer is 0.99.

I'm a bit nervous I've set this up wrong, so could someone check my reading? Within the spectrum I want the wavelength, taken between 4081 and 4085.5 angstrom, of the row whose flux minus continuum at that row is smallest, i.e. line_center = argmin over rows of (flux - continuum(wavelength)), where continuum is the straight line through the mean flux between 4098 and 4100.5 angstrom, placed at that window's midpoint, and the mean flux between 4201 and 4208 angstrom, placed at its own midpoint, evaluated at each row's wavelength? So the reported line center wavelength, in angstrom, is 4084.05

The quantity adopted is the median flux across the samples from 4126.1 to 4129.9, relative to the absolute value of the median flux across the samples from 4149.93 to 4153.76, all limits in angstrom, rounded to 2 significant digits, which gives 0.71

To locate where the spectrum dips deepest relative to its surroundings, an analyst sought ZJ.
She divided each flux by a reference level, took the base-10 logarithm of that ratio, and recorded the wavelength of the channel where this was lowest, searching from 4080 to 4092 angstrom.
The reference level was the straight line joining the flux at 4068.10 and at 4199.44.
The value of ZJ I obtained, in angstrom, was 4084.05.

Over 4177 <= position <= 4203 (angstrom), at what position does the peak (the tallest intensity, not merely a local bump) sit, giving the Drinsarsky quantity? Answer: 4192.68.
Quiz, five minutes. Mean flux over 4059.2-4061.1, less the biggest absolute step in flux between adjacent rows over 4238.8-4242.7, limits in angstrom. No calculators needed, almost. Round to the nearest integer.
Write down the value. 14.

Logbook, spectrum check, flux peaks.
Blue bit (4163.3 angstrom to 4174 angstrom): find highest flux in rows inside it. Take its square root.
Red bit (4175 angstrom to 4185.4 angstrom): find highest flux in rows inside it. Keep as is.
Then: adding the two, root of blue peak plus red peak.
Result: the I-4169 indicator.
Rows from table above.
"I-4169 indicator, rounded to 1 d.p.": 22.6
